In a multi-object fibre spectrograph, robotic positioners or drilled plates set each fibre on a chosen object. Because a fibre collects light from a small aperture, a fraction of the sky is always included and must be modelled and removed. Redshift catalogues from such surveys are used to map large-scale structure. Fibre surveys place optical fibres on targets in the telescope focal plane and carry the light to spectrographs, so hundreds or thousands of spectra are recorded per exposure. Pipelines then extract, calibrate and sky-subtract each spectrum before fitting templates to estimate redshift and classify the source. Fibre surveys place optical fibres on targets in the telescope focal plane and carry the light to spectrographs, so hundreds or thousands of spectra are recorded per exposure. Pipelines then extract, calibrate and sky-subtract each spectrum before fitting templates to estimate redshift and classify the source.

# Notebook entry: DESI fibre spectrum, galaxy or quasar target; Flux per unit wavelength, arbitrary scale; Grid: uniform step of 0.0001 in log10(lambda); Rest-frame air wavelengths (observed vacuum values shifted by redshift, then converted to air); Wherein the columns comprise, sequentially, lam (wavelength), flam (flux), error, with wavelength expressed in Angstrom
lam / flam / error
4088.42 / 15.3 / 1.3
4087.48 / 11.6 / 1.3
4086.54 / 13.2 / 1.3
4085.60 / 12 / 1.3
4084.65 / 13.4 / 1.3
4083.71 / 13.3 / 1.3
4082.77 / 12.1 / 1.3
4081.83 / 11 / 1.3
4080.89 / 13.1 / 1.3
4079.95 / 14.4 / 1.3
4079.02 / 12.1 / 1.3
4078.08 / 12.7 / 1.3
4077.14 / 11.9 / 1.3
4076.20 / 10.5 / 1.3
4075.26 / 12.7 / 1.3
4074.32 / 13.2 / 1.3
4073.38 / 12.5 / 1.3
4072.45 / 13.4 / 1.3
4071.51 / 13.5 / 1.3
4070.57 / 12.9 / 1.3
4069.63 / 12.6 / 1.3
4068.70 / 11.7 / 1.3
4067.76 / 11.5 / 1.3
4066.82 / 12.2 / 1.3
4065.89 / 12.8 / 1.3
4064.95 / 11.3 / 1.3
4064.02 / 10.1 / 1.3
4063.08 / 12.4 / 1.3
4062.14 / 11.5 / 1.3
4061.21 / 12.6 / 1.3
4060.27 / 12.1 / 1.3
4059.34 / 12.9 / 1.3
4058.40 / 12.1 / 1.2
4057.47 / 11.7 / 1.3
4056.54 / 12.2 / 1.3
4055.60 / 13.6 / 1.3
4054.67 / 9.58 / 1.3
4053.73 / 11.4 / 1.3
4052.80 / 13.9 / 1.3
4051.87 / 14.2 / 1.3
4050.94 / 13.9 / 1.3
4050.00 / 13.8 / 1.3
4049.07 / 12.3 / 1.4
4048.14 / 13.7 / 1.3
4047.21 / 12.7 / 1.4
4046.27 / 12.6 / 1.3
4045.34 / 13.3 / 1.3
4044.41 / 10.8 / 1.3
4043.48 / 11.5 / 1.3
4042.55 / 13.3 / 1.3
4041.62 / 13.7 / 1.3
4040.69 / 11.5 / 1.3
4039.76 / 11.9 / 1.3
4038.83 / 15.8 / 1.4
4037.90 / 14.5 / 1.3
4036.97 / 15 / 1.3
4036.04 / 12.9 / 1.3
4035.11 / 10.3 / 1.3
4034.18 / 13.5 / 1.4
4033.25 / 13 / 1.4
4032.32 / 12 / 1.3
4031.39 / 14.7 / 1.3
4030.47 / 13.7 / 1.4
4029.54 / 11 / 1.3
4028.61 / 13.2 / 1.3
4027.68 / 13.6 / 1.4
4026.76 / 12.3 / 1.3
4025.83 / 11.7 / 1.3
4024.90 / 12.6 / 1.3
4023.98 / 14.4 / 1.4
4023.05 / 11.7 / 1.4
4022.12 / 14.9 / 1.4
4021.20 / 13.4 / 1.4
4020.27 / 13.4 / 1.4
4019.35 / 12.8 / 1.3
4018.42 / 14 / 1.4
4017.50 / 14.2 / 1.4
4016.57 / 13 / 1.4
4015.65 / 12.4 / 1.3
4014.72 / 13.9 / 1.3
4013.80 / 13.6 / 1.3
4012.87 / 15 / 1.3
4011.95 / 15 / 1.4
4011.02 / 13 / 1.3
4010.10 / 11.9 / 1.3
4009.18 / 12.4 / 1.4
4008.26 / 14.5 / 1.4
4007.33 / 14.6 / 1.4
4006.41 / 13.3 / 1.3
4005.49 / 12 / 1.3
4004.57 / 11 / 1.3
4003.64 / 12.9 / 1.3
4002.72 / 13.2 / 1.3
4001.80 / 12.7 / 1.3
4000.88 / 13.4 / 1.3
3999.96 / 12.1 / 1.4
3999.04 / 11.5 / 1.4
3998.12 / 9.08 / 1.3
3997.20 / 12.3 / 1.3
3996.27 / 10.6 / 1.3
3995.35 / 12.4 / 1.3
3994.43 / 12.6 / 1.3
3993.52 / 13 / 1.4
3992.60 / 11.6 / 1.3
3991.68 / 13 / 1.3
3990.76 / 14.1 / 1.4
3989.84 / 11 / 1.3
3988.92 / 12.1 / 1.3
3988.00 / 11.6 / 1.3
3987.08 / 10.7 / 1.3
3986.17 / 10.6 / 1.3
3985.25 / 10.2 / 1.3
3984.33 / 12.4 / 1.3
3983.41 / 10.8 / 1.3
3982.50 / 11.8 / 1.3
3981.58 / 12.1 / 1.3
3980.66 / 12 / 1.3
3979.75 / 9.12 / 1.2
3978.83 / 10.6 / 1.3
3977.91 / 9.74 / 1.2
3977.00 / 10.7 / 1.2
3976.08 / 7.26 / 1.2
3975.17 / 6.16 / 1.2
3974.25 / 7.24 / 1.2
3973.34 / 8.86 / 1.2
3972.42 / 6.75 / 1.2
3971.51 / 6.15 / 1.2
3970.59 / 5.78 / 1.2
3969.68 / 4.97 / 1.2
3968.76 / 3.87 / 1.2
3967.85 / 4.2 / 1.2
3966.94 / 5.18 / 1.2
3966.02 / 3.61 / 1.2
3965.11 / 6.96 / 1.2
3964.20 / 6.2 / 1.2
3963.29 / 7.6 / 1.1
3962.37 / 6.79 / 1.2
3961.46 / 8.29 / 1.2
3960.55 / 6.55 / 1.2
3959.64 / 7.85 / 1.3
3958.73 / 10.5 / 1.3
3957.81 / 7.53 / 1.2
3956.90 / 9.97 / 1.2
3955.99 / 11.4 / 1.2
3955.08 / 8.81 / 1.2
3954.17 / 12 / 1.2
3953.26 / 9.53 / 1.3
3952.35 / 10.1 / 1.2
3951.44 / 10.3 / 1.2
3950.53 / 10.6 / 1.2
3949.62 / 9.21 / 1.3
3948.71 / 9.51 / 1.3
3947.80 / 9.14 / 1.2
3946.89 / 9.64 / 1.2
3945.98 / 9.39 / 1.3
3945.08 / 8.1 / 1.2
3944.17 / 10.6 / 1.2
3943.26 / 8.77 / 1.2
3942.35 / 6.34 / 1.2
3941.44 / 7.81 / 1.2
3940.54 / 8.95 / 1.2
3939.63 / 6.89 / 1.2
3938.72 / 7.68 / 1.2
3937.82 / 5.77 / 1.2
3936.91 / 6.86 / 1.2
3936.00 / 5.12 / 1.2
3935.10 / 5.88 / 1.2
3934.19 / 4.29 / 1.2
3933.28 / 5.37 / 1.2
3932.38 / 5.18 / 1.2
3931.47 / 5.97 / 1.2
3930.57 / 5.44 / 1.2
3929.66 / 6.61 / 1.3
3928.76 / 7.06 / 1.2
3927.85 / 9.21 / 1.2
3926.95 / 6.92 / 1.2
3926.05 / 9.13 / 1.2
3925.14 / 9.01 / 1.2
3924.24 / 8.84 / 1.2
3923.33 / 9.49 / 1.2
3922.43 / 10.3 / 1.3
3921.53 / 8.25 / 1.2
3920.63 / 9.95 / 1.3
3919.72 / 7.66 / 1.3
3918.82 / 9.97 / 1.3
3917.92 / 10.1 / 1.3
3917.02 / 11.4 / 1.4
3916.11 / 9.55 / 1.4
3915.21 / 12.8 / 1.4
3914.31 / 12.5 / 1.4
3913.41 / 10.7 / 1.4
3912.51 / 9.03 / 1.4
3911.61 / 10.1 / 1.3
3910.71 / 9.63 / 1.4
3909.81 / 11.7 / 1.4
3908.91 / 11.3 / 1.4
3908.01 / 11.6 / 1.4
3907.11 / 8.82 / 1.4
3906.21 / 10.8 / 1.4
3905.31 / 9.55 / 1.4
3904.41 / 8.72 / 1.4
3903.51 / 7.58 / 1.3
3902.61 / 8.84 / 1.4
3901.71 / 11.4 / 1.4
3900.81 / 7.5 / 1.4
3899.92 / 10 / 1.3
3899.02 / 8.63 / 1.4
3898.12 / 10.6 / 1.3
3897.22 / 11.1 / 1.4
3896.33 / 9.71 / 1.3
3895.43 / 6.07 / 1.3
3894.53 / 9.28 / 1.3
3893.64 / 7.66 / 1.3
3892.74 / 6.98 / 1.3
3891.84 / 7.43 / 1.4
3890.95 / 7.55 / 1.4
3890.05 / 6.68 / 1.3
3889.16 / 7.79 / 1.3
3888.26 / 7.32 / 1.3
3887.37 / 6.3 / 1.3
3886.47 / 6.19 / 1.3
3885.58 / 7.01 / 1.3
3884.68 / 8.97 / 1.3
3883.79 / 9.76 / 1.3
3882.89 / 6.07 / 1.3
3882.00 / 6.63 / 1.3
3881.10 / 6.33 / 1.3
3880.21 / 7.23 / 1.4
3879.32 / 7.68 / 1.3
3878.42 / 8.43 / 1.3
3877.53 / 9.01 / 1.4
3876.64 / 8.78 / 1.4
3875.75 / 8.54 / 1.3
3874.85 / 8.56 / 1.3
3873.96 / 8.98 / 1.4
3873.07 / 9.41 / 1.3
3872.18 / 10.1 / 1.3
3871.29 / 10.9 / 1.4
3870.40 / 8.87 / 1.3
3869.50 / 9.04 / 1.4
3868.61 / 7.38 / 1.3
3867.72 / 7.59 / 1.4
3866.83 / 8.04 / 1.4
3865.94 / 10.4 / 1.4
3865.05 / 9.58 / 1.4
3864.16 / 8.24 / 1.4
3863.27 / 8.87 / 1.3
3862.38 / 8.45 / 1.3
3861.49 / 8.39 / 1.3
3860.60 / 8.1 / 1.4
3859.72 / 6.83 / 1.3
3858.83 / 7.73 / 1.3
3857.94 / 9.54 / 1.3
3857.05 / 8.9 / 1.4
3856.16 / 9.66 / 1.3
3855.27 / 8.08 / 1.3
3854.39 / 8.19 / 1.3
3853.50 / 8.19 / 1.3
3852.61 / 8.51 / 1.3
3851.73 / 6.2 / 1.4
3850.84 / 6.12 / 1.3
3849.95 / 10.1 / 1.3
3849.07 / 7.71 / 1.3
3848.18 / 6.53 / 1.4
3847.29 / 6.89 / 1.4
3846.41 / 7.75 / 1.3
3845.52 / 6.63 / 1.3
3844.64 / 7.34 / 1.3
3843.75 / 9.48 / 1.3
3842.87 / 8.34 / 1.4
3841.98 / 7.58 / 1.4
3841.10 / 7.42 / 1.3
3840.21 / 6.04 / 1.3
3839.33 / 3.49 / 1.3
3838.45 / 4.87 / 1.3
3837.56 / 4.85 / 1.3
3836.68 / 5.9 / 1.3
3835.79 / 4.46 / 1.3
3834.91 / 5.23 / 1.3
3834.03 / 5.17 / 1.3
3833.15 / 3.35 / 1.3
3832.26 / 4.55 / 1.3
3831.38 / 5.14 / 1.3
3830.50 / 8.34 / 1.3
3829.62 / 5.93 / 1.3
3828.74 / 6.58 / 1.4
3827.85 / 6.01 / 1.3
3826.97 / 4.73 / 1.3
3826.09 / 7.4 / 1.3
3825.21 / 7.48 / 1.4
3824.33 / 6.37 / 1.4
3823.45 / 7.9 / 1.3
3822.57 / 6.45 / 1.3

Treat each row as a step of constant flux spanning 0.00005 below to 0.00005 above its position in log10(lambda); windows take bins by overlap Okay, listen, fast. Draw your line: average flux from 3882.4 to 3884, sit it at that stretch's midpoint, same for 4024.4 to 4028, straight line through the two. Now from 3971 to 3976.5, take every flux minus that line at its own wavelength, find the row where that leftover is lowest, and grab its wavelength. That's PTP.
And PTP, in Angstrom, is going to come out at 3975.17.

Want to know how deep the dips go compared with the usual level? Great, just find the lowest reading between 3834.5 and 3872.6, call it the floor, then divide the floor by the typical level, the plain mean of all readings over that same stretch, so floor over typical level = 0.45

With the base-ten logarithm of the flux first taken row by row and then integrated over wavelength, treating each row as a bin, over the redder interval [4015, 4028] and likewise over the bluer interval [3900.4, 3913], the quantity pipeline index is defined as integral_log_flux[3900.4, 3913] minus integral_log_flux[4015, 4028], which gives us -2.1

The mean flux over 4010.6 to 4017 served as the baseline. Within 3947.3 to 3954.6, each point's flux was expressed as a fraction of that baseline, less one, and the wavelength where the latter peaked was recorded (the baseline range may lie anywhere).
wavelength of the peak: 3954.17 Angstrom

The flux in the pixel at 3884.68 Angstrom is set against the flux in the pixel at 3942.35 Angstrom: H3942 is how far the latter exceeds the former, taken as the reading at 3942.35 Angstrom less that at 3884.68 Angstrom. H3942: -2.6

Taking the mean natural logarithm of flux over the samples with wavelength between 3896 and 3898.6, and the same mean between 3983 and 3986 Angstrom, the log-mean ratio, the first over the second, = 0.98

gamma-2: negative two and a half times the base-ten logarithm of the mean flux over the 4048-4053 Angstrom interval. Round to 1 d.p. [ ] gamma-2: -2.8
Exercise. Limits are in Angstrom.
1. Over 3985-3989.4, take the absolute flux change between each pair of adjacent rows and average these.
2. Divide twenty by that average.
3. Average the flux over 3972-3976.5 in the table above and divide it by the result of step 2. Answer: 0.17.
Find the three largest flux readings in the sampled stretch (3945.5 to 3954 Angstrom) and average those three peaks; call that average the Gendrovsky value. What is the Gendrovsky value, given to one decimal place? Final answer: 10.3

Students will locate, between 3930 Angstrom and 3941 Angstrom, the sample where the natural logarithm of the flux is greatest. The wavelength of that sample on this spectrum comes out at 3940.54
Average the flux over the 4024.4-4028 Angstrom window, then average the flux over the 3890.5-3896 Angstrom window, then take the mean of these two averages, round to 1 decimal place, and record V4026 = 10.0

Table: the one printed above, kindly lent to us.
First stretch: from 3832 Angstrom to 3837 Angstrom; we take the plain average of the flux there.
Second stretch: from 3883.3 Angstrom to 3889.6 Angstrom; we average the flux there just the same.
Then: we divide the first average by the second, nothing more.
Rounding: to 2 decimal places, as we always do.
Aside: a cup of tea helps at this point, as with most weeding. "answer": 0.63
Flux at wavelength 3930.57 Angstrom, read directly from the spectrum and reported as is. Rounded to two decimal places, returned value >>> 5.44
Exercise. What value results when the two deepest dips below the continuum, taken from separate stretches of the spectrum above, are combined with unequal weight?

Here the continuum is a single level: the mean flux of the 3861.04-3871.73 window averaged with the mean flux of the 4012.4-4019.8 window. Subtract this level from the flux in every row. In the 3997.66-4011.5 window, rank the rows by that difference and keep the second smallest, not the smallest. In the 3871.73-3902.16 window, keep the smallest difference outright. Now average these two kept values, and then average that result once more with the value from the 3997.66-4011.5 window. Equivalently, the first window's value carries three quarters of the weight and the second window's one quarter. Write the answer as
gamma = -1.4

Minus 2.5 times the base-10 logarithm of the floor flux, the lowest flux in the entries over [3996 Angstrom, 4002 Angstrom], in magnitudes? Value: -2.40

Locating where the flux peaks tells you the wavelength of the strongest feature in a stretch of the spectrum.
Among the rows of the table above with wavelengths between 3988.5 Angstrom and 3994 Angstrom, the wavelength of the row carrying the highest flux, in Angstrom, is 3990.76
